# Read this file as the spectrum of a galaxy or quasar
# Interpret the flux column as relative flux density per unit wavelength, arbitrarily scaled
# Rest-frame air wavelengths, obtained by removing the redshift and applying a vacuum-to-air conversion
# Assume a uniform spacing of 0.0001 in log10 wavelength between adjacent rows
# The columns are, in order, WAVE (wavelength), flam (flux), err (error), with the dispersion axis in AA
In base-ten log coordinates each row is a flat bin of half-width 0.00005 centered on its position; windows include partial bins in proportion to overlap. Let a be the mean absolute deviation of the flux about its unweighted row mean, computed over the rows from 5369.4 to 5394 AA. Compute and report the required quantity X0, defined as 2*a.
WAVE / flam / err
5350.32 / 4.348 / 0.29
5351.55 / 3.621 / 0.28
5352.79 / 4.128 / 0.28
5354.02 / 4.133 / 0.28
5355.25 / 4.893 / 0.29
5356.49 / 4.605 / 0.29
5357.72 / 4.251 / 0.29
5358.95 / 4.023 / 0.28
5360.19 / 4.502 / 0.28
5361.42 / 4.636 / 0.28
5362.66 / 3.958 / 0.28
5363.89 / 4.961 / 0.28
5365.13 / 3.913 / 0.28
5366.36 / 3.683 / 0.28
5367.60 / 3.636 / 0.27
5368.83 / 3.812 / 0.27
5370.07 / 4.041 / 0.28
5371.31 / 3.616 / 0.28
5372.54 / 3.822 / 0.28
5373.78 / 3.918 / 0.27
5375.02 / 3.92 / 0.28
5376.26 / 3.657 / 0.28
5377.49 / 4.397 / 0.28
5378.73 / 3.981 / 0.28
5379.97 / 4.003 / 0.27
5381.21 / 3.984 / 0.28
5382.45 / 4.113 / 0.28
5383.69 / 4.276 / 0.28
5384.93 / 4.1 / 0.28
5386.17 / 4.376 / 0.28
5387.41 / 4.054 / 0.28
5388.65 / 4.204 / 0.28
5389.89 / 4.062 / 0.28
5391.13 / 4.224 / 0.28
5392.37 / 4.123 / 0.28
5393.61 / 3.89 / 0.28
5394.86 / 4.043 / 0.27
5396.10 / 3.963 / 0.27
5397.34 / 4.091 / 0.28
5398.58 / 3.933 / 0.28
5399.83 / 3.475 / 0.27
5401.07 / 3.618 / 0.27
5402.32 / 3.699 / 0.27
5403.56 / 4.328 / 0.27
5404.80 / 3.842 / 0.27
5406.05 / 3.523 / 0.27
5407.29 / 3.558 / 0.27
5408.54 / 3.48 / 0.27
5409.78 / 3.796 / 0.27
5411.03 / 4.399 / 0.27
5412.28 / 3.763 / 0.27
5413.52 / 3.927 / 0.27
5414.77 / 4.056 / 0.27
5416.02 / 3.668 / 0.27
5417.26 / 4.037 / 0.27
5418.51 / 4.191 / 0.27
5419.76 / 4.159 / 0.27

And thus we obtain 0.31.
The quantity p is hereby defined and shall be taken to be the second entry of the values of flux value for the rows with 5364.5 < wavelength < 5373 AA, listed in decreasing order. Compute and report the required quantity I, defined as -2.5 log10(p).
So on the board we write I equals -1.48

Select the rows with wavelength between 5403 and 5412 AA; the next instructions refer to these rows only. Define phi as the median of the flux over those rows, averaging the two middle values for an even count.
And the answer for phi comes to 3.80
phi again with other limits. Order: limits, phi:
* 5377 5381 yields 4.00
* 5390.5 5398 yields 4.07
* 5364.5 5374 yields 3.82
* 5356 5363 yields 4.38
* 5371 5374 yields 3.82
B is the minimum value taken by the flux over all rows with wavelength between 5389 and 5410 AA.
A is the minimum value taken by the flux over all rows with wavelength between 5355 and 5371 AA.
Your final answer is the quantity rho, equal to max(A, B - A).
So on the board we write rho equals 3.64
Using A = 3.636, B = 3.475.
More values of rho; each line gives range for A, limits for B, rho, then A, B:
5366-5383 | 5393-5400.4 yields 3.62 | 3.616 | 3.475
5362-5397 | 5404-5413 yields 3.62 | 3.616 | 3.48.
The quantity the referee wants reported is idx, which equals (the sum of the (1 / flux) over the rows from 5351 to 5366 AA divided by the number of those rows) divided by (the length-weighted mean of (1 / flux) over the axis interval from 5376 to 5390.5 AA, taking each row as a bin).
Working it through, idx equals 0.96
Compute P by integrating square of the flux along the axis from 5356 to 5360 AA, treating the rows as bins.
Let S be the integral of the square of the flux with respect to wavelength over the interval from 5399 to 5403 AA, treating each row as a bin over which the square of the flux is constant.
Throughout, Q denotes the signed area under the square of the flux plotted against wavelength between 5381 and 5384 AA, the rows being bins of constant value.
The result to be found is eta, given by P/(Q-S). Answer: -51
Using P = 74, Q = 51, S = 53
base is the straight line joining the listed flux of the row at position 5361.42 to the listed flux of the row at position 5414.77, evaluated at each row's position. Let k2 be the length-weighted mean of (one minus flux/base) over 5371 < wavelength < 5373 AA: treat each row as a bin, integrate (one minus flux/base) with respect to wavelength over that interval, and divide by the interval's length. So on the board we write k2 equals 0.18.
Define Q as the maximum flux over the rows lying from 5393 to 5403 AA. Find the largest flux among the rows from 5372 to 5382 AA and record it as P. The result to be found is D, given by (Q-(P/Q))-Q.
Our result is -1.07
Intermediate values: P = 4.397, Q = 4.091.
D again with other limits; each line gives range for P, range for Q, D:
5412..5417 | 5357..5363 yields -0.87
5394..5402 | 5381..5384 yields -0.96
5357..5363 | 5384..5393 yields -1.06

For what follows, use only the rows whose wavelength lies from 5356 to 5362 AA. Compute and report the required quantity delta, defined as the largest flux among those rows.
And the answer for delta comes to 4.636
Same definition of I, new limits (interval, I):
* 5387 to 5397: -1.56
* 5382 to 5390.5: -1.58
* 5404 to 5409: -1.38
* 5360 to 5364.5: -1.67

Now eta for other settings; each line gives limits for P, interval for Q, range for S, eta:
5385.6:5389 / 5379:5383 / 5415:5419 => 36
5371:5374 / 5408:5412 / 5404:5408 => 6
